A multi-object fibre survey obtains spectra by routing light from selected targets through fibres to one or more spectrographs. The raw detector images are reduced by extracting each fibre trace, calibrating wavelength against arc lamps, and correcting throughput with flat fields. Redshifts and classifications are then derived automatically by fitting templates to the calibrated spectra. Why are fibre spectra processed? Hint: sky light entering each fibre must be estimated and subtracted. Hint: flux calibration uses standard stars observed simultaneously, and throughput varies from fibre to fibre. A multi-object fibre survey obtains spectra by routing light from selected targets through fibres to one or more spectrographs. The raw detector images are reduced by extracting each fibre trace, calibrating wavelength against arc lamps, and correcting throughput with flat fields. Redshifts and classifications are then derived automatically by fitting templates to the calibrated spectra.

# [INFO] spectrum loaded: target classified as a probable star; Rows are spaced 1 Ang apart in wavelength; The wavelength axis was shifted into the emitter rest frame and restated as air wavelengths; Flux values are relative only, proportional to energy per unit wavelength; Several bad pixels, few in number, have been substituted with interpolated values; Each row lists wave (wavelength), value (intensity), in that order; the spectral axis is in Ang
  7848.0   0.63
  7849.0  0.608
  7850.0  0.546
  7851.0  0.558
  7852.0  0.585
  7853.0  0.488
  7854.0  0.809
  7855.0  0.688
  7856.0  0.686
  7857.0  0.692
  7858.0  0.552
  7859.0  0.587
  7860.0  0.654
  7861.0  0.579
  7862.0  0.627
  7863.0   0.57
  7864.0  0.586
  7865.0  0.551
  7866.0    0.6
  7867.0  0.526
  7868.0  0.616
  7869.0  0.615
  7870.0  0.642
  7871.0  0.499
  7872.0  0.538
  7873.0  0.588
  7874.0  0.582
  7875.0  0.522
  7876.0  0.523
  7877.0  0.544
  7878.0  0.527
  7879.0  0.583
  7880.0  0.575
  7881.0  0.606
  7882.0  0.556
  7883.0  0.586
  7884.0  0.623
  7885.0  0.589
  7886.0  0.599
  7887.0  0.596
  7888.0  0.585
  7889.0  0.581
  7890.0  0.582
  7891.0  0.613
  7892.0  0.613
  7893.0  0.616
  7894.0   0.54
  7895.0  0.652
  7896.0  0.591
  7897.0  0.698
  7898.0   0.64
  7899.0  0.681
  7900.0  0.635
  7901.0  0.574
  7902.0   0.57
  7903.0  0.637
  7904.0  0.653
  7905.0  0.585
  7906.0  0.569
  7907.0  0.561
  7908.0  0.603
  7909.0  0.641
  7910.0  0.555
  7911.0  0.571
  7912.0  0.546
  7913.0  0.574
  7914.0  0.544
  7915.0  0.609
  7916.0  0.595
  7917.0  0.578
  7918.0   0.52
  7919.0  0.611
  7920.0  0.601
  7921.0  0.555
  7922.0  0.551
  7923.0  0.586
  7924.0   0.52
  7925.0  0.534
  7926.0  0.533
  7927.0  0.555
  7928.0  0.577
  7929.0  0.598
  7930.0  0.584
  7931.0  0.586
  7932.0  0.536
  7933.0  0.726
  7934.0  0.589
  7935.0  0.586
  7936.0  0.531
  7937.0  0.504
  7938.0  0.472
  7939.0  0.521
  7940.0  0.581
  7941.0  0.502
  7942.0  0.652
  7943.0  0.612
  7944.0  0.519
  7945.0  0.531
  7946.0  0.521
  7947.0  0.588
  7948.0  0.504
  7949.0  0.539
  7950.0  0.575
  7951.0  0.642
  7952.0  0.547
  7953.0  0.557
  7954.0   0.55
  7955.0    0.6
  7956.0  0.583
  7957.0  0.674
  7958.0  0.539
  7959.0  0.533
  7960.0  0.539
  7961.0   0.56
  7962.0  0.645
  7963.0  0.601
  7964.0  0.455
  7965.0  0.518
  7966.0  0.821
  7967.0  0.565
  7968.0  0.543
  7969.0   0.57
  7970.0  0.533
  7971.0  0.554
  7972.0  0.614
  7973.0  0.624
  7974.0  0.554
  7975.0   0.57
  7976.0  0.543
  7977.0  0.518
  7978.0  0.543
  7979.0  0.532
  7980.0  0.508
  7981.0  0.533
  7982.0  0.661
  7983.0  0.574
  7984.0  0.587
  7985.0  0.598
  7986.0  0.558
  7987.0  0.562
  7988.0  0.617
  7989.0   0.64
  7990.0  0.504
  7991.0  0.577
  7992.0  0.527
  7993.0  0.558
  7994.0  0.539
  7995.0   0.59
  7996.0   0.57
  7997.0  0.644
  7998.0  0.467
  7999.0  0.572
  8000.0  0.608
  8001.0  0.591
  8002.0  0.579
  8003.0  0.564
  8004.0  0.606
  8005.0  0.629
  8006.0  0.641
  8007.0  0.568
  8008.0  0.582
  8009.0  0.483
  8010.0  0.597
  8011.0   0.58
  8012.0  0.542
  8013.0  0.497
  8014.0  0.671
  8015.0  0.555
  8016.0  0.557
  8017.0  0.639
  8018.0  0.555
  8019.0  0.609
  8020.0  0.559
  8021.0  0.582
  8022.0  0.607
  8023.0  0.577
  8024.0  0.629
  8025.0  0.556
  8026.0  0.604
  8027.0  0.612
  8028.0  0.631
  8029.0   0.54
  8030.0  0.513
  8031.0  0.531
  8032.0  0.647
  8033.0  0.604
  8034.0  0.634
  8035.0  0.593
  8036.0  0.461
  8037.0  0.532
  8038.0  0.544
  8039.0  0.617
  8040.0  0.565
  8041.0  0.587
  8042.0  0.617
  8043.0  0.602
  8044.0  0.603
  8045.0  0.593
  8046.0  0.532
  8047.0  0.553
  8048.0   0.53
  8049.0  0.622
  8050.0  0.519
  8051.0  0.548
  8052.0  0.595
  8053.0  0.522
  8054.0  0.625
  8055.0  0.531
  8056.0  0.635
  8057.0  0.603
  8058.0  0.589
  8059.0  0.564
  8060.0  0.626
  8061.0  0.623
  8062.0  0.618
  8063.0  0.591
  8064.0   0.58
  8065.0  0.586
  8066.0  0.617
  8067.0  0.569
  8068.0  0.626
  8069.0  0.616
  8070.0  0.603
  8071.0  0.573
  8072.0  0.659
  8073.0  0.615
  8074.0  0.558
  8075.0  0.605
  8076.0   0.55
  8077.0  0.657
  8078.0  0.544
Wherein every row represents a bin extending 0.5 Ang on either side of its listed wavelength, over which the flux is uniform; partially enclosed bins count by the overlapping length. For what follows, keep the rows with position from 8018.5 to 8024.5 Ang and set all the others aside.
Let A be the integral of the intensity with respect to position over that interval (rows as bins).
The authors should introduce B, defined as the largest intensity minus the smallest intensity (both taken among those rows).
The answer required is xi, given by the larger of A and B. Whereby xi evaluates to 3.56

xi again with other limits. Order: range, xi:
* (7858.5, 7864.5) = 3.60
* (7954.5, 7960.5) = 3.47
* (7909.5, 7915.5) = 3.40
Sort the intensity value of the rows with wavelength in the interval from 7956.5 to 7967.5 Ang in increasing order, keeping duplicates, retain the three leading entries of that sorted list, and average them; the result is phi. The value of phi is 0.50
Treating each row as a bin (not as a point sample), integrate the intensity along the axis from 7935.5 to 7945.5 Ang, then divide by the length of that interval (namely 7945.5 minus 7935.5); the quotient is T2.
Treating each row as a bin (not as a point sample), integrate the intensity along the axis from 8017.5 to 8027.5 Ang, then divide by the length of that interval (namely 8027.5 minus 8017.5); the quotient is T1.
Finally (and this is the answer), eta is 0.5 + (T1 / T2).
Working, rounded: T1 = 0.589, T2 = 0.54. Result 1.59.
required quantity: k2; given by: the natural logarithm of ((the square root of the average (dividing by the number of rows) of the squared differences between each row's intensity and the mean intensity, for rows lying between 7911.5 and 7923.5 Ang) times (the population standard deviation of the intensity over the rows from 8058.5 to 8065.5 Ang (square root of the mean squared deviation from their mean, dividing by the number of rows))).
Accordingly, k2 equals -7.38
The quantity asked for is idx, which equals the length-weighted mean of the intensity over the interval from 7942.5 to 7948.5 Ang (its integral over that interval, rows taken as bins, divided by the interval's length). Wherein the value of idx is 0.55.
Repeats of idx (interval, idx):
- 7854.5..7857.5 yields 0.69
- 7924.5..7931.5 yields 0.57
